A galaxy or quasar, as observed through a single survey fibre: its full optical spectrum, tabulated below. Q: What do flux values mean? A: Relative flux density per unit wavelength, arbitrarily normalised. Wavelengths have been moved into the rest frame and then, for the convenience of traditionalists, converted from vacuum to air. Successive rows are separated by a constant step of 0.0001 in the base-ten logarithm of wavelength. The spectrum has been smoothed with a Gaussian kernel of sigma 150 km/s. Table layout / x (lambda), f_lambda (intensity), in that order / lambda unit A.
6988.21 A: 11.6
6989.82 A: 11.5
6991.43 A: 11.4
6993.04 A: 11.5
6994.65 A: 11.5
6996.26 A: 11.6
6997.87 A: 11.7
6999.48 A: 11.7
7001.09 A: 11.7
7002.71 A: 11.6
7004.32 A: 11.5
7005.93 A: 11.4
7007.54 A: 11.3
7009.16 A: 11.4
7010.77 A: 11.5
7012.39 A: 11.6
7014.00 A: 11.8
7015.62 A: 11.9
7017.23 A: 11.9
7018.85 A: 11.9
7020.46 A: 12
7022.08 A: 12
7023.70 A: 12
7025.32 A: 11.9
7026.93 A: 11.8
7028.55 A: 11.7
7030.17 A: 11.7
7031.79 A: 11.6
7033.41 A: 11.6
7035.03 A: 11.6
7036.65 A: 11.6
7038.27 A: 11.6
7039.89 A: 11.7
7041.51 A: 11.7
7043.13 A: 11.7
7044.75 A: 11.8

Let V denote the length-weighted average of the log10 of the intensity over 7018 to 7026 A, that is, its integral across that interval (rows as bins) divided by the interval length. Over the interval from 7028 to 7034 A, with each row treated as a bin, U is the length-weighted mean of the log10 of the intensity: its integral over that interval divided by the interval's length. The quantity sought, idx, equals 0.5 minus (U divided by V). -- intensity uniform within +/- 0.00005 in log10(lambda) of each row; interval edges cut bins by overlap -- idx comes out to -0.490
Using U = 1.07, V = 1.08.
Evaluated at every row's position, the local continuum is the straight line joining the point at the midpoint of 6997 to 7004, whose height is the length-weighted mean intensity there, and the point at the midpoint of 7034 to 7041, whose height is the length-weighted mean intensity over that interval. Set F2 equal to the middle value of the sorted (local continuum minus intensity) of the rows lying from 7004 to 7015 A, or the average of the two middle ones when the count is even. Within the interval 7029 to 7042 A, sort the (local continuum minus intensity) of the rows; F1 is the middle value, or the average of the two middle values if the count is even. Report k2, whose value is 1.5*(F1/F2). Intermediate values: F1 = 0.0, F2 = 0.16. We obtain 0.3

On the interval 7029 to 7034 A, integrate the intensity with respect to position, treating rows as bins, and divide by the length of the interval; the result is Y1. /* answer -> 11.63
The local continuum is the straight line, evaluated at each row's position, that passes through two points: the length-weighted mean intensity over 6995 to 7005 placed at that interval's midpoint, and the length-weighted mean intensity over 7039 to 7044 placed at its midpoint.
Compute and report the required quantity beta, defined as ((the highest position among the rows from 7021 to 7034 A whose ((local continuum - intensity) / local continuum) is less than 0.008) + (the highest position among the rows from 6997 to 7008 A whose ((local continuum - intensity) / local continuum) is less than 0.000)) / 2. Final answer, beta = 7016.4 A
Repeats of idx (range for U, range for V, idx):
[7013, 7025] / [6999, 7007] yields -0.512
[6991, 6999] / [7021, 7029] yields -0.489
